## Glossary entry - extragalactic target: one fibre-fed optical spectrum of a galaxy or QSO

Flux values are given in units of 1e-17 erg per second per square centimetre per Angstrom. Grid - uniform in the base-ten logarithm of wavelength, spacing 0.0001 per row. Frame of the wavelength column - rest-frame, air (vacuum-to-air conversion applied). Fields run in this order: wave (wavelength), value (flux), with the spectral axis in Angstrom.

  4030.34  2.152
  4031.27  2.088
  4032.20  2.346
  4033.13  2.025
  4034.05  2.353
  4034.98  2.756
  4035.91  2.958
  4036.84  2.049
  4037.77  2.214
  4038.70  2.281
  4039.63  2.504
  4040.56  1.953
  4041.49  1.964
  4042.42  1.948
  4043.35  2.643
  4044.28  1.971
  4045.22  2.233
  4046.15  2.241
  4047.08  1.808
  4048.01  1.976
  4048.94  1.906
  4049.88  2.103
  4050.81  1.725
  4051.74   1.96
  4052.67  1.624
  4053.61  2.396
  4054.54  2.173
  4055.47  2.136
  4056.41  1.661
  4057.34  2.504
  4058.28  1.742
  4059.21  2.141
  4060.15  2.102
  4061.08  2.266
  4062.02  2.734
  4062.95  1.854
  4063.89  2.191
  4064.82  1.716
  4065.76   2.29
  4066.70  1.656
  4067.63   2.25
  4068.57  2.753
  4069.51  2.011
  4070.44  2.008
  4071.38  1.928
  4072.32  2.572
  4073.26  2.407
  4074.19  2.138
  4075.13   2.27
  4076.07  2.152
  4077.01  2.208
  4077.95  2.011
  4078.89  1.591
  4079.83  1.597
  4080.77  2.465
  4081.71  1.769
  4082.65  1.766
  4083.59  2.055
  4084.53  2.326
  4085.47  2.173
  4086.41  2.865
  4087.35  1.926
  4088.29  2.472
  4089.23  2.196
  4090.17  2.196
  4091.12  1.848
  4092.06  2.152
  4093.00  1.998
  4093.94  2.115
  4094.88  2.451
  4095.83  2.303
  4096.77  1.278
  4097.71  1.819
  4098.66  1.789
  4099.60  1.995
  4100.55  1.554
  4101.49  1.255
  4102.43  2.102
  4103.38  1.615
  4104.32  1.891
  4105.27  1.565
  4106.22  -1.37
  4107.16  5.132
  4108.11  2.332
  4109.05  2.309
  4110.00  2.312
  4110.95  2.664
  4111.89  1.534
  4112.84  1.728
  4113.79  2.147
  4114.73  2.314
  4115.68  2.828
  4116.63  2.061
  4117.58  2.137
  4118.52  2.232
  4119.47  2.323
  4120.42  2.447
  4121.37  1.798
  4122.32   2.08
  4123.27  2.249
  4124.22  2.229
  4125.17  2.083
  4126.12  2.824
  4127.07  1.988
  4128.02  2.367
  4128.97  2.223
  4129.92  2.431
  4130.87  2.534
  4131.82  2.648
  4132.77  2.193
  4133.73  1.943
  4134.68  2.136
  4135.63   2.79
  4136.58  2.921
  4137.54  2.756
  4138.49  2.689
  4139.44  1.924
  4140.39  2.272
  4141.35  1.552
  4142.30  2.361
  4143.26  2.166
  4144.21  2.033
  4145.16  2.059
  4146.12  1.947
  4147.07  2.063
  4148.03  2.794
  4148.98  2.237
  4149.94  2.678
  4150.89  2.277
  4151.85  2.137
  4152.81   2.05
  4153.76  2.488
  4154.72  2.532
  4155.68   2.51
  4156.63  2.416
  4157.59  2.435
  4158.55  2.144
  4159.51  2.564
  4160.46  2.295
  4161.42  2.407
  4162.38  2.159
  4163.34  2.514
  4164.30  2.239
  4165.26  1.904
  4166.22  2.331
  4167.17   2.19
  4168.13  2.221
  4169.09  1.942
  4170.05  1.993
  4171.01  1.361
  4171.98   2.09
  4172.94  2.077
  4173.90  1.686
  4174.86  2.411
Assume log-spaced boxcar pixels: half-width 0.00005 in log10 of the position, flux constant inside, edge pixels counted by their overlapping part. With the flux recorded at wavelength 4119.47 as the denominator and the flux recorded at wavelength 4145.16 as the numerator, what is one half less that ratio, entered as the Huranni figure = -0.4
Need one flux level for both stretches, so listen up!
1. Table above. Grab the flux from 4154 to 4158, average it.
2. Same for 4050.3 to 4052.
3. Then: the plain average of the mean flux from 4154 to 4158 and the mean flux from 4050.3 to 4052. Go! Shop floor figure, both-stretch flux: 2.16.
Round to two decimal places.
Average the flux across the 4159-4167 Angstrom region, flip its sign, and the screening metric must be -2.30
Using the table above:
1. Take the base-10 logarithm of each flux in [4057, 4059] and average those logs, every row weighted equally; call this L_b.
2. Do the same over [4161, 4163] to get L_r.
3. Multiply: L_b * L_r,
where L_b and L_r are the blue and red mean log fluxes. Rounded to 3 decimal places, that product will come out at 0.114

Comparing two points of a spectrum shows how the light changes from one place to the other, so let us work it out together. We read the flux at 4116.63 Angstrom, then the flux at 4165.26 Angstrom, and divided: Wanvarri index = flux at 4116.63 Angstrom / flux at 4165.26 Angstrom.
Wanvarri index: 1.08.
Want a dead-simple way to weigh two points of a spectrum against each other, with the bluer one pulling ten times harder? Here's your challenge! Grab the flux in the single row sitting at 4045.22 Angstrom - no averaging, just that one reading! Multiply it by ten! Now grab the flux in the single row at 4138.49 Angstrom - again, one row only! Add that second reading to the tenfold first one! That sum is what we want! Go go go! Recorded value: 25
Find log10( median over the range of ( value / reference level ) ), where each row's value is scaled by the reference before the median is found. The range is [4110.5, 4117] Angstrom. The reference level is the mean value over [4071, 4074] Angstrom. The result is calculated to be -0.030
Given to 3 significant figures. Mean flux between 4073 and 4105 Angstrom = 2.02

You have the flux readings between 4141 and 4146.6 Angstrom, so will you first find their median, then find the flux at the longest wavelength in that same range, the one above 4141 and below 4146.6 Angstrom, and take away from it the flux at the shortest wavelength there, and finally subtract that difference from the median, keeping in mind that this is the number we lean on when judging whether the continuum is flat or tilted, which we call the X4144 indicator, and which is 1.65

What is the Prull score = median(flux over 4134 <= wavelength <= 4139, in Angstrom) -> 2.76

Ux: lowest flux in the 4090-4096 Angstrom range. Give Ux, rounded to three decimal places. 1.848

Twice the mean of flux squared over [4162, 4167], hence 10.0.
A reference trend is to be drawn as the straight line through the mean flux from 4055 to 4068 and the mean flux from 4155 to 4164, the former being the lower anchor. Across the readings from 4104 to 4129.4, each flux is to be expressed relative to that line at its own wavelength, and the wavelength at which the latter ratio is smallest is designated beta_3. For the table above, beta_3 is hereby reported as 4106.22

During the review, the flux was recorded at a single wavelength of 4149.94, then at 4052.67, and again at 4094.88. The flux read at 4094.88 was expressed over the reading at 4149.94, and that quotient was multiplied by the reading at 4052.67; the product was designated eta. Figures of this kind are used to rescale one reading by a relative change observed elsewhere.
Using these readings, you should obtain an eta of 1.49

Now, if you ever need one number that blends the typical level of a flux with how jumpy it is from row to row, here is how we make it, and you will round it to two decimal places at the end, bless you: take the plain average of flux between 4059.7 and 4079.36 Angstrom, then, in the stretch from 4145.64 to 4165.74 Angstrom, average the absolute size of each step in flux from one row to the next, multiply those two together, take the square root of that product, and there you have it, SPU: 0.76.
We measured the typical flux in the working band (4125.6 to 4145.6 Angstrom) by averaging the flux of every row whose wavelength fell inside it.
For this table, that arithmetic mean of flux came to 2.32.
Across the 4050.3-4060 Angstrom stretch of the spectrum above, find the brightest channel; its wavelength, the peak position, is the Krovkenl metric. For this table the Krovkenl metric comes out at 4057.34 Angstrom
